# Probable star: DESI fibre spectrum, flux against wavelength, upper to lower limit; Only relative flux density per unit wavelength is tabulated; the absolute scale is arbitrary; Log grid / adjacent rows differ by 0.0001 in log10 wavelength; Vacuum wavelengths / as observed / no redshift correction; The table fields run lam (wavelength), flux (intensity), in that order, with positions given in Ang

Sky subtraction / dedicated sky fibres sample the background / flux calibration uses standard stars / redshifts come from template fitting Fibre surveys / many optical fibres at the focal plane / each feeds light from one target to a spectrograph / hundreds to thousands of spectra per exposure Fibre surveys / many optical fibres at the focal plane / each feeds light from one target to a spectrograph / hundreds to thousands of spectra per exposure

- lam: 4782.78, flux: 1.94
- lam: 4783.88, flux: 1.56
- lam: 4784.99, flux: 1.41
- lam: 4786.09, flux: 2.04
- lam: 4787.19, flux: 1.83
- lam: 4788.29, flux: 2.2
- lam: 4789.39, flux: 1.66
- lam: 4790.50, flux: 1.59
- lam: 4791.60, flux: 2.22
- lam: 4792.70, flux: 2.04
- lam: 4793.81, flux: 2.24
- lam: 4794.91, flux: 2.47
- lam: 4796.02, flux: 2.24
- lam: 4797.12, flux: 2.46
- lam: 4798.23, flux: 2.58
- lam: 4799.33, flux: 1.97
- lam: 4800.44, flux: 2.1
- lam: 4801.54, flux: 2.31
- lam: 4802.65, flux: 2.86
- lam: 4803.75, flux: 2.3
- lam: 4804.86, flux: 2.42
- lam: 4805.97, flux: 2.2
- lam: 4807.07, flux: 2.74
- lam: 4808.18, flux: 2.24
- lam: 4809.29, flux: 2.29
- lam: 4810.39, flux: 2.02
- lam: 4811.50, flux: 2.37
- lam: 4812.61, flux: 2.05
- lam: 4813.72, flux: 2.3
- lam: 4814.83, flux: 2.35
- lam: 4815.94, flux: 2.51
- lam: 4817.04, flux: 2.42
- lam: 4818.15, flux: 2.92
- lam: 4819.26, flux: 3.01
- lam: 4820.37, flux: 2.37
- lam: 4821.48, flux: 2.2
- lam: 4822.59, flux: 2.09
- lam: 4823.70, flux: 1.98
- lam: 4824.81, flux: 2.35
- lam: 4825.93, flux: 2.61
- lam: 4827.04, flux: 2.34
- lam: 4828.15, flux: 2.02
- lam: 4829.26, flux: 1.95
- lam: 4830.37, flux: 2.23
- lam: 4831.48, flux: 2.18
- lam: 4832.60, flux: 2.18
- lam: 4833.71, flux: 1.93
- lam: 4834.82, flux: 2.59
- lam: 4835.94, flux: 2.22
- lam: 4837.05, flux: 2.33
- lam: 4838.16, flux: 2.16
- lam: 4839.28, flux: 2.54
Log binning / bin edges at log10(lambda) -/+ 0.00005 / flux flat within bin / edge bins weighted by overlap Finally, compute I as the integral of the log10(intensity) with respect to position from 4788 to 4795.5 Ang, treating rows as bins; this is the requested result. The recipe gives 2.3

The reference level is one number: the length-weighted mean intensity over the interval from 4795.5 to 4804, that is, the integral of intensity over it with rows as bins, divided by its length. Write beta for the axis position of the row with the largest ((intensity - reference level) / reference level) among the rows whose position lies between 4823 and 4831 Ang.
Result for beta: 4825.93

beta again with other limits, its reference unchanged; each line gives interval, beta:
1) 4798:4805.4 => 4802.65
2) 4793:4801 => 4798.23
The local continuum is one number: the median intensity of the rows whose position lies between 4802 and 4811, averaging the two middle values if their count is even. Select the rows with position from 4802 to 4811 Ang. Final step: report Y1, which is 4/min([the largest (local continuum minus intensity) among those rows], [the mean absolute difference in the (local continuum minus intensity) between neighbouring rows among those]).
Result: 15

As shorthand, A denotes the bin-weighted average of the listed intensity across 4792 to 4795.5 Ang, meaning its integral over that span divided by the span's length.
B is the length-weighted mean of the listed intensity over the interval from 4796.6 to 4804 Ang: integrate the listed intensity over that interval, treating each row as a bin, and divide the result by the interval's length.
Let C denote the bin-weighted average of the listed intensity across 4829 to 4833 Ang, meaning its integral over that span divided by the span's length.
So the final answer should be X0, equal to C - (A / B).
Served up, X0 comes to 1.20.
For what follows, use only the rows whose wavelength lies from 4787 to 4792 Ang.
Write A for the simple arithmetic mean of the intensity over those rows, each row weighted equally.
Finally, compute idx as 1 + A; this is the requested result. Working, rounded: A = 1.9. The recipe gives 2.9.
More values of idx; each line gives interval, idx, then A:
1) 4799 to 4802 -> 3.1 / 2.1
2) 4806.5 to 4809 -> 3.5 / 2.5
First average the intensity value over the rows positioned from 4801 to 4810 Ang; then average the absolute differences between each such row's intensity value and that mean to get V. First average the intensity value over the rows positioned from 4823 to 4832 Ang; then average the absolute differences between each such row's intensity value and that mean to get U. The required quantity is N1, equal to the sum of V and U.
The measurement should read 0.365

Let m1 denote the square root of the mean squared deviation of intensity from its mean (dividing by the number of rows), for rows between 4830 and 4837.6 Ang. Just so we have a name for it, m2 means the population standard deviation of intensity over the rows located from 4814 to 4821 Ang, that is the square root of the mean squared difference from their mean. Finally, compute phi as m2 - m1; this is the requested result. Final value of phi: 0.08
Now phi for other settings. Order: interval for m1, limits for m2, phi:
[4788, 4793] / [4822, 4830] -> -0.04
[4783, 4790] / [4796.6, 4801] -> -0.02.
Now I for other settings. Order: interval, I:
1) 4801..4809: 3.1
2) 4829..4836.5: 2.5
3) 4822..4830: 2.7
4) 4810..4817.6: 2.7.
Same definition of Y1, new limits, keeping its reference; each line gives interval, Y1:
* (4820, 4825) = 21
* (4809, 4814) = 15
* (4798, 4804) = 12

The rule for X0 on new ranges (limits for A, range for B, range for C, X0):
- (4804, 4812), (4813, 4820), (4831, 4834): 1.20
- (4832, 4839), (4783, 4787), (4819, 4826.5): 1.03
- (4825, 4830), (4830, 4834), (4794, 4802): 1.26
